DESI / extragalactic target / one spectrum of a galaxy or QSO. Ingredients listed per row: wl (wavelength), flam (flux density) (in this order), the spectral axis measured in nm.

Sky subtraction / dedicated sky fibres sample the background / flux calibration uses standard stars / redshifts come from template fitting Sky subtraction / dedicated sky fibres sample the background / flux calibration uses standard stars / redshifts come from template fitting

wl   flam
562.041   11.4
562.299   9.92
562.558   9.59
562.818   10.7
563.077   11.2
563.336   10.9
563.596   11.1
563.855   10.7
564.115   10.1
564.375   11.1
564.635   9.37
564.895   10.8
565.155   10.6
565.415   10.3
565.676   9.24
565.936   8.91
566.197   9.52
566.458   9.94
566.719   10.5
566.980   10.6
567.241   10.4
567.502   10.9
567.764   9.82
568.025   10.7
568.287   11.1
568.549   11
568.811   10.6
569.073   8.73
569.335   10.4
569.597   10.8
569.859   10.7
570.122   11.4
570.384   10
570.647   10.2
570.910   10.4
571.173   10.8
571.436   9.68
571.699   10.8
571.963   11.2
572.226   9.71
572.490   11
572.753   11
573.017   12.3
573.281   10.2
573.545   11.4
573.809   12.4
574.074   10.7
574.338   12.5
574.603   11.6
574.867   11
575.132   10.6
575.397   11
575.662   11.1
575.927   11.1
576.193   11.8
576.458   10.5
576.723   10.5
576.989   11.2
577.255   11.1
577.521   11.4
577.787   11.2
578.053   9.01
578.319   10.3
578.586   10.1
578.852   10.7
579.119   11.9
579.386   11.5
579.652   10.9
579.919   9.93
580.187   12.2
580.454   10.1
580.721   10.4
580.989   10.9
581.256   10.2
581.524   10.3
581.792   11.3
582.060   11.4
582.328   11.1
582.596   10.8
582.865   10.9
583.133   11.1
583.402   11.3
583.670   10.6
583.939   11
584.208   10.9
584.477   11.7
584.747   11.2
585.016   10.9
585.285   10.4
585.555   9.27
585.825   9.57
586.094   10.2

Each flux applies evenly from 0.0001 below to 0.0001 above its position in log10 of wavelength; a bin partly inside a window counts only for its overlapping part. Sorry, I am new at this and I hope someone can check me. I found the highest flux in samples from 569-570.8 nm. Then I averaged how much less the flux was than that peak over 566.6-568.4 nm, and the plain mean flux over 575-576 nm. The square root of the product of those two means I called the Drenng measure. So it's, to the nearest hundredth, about 3.01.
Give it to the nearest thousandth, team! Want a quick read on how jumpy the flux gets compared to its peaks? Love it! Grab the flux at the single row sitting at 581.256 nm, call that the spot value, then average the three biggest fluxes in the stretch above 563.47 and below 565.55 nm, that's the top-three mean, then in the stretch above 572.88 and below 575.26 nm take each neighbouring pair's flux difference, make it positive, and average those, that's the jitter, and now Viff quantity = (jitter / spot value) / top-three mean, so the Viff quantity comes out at 0.011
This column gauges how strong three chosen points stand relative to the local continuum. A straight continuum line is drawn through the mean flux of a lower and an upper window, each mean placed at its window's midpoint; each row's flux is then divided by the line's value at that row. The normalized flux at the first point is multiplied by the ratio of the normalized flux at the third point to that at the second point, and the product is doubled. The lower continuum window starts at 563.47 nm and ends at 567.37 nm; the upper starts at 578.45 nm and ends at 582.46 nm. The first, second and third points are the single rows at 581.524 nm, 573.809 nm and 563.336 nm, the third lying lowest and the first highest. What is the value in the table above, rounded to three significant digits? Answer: 1.73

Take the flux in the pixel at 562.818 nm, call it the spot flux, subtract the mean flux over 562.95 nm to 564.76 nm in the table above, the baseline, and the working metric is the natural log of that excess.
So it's -2.8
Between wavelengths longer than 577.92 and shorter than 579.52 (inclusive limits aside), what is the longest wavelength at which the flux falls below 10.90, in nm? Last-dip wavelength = 578.852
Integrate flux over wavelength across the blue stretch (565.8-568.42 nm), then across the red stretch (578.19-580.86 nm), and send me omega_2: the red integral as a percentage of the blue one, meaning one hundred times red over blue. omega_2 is 108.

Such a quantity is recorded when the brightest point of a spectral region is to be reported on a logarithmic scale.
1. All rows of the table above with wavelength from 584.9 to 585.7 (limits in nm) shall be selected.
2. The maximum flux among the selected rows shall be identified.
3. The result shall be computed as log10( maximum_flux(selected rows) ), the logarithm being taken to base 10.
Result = 1.037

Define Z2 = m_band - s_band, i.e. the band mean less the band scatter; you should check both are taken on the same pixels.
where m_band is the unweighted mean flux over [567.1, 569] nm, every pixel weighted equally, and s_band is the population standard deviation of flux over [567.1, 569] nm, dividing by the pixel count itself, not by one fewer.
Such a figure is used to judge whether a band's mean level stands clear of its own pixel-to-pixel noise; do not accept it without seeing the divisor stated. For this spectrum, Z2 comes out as 10.2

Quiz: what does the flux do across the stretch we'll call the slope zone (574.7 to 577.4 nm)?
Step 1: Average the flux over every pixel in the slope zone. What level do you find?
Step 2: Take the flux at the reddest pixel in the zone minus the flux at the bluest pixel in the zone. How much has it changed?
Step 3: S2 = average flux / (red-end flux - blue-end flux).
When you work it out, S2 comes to 110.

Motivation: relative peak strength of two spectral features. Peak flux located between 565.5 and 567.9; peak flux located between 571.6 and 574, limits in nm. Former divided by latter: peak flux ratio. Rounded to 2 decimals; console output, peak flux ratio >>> 0.88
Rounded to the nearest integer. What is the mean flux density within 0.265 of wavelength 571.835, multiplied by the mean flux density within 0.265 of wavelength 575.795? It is 122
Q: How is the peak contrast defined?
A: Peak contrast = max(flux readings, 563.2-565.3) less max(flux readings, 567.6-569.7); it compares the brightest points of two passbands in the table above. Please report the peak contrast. 0.0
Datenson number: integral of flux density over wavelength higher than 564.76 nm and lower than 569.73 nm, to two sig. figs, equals 51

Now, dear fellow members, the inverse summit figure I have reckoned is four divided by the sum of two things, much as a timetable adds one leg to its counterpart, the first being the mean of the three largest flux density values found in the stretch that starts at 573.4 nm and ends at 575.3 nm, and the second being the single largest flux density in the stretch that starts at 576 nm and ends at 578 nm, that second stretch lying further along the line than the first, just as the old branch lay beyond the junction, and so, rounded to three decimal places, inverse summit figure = 0.167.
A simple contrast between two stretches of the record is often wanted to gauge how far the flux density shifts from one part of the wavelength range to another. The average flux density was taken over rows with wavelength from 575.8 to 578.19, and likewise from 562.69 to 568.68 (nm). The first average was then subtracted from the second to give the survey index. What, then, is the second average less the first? -0.45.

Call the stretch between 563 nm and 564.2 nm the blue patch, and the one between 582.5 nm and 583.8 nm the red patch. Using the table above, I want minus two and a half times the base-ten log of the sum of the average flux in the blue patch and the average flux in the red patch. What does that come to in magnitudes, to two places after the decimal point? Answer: -3.34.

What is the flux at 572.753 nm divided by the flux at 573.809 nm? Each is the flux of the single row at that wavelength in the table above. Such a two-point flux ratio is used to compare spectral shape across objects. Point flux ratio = 0.89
